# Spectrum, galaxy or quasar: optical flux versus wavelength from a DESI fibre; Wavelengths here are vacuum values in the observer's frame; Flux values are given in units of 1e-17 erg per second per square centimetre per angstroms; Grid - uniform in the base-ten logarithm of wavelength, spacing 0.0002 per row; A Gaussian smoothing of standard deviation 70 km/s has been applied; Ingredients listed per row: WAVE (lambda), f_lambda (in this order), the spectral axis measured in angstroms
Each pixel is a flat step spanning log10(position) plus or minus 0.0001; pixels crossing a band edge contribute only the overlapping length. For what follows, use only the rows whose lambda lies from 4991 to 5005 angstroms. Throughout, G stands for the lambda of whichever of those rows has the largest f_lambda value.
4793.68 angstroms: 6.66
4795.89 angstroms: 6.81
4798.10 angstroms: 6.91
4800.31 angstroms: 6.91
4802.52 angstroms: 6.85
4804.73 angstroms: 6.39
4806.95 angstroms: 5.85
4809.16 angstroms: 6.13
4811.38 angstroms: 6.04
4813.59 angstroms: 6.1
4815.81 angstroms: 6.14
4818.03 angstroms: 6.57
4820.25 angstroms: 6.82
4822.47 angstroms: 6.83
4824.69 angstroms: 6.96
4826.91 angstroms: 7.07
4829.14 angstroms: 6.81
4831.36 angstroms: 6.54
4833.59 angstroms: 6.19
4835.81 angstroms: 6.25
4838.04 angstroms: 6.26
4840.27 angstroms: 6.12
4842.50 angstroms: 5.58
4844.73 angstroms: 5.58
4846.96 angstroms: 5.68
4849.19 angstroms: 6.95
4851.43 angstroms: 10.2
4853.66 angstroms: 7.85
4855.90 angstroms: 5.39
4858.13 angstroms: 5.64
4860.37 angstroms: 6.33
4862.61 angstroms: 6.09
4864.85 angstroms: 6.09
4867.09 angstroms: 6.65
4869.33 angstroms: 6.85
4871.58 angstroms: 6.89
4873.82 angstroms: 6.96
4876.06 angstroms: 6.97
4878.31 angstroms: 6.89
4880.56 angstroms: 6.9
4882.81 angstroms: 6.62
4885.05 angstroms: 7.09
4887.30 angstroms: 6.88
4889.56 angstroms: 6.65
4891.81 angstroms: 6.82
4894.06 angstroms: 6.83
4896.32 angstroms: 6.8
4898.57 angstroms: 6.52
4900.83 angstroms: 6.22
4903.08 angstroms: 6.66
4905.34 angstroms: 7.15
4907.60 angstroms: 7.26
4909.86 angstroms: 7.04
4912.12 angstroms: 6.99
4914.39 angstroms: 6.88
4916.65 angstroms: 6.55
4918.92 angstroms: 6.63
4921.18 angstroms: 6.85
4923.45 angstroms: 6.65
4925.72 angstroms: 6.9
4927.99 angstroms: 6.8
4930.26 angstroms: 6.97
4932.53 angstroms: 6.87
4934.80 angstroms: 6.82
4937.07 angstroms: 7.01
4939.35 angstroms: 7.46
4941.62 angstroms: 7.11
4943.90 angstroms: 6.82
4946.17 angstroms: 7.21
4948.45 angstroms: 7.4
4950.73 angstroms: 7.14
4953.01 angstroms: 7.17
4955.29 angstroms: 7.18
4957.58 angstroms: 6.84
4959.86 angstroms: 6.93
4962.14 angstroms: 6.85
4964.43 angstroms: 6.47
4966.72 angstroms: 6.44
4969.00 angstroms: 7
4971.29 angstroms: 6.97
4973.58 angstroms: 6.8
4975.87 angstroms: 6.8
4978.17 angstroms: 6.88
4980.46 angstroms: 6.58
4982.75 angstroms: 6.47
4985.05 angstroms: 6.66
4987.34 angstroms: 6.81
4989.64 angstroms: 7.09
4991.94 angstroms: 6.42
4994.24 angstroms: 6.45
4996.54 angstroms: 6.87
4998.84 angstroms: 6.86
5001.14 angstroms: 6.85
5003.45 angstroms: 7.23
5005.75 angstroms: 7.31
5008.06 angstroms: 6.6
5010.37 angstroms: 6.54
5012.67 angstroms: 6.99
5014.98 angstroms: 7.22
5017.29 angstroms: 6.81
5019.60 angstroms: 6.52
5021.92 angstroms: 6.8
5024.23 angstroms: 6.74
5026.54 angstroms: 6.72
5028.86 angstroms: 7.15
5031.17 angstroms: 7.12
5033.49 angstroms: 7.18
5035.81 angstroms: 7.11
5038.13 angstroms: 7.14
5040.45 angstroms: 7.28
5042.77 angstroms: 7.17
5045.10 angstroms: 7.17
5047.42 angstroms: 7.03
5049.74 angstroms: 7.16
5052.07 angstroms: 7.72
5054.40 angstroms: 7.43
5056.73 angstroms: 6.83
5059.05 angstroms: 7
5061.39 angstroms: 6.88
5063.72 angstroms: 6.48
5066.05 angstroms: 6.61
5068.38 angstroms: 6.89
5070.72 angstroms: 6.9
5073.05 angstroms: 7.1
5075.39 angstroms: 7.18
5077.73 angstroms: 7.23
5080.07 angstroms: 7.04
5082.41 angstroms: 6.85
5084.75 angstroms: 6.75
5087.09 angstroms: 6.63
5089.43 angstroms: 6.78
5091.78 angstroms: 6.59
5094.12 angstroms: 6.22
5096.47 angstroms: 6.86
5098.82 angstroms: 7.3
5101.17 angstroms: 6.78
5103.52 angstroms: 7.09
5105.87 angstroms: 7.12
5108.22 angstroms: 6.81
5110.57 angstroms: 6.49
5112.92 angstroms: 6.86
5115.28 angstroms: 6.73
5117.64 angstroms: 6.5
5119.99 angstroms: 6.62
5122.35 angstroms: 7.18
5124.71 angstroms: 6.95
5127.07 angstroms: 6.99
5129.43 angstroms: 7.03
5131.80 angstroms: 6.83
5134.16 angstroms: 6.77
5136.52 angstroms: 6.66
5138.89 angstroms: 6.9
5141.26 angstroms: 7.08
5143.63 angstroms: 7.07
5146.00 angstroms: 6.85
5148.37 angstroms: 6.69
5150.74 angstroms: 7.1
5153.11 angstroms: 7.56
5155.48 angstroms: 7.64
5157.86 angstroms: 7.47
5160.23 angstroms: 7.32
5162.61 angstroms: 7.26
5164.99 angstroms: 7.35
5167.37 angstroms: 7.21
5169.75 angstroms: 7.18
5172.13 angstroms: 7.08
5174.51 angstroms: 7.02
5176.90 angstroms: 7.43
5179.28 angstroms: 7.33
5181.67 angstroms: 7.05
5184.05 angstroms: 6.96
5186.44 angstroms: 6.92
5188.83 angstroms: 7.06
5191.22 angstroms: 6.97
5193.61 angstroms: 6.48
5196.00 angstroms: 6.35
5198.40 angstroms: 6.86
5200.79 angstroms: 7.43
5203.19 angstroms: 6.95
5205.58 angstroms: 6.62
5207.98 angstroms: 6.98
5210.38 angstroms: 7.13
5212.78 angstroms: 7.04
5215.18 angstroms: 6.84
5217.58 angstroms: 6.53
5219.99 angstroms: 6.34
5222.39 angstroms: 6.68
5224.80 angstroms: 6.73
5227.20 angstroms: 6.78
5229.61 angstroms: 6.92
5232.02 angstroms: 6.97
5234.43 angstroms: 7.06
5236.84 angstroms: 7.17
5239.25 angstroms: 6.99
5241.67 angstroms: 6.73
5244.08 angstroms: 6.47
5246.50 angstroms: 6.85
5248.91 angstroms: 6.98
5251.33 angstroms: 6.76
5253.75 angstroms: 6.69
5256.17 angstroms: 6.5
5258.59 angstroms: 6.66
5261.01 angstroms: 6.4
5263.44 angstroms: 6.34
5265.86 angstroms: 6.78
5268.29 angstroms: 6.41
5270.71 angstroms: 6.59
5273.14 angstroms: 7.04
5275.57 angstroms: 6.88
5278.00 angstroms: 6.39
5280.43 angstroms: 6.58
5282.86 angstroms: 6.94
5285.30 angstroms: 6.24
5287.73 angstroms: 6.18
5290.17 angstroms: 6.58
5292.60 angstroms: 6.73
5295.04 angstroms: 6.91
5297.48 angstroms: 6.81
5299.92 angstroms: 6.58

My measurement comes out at 5003.45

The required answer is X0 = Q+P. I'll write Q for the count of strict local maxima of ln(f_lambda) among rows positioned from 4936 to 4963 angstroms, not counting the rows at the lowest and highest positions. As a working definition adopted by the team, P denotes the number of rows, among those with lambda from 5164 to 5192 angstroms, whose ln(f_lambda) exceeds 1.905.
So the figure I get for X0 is 16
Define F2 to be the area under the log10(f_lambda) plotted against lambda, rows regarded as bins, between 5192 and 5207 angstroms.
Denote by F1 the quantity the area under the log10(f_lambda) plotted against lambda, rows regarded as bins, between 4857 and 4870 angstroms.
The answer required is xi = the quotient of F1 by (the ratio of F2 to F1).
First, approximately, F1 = 10.34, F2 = 12.5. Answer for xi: 8.6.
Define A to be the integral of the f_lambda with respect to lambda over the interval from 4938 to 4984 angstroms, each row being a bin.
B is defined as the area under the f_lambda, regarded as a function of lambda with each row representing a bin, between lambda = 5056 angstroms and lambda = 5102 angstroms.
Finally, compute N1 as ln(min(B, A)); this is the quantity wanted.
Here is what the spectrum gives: 5.75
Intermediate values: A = 319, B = 315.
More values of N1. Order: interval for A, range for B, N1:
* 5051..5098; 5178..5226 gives 5.78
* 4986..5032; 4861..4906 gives 5.71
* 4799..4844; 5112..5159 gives 5.67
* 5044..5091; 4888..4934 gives 5.75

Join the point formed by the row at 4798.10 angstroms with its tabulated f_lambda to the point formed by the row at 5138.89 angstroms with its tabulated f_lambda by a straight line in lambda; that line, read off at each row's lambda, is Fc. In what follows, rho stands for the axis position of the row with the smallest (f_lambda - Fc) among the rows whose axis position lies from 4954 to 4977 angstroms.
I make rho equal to 4966.72 angstroms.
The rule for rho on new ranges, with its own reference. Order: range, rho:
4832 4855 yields 4842.50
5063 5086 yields 5063.72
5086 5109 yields 5094.12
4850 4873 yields 4855.90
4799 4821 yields 4806.95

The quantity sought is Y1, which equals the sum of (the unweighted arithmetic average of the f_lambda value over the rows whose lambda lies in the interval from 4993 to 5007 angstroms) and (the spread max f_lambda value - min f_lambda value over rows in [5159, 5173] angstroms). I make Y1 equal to 7.20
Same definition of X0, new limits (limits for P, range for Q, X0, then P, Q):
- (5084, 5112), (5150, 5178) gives 10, 8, 2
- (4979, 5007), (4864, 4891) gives 10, 7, 3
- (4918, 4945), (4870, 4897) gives 14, 10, 4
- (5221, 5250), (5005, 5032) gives 13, 10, 3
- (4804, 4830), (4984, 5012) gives 8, 5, 3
